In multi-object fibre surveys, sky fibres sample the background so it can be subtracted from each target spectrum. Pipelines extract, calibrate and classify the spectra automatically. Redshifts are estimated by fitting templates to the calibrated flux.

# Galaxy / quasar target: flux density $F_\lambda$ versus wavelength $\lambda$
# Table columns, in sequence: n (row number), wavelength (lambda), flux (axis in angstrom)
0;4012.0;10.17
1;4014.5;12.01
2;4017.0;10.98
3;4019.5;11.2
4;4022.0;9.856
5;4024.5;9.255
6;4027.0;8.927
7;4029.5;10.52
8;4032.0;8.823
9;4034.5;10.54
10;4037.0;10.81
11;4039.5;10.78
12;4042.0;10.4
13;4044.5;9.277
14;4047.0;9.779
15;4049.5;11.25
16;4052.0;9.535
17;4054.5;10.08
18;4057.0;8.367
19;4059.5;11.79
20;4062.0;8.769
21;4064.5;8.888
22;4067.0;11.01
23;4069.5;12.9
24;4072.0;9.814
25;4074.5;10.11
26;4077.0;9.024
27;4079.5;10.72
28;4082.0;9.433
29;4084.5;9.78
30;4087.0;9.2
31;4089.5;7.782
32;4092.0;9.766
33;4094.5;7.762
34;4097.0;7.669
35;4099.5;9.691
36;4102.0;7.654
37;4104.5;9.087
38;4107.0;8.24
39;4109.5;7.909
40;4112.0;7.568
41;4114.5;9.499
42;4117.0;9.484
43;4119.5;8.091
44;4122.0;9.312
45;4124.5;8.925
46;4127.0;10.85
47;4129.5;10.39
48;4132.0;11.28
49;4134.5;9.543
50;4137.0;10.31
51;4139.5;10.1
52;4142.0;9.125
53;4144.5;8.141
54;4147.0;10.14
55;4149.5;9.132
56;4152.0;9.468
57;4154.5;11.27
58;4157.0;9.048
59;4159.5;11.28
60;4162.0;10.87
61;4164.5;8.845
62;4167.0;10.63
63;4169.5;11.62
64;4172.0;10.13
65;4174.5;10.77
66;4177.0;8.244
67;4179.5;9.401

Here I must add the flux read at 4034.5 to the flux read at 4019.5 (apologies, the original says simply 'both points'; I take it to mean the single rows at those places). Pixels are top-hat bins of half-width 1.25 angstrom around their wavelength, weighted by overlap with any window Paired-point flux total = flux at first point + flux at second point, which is 21.7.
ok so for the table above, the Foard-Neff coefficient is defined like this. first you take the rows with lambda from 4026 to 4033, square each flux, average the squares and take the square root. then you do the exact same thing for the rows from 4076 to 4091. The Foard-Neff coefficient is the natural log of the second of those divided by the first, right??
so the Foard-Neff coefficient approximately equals -0.01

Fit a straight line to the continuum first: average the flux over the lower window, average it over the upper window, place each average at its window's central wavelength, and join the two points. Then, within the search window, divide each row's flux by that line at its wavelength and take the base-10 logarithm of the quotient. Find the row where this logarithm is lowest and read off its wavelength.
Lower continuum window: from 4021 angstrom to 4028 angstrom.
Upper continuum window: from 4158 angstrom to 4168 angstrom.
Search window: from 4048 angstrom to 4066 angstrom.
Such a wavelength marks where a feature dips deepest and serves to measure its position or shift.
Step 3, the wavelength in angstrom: 4057.0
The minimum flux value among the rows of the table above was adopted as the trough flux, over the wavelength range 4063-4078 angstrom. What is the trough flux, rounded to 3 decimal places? 8.888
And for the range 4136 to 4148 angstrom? 8.141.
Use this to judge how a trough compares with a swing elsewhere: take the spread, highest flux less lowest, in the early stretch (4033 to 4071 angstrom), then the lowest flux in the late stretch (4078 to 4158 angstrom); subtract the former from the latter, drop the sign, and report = 3.0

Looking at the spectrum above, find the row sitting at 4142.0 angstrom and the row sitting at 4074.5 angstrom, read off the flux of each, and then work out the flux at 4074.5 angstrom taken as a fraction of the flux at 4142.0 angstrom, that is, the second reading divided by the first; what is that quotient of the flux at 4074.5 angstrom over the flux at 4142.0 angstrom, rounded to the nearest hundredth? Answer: 1.11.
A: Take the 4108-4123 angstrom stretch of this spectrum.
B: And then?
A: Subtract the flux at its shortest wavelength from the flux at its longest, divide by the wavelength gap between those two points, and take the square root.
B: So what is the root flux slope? 0.3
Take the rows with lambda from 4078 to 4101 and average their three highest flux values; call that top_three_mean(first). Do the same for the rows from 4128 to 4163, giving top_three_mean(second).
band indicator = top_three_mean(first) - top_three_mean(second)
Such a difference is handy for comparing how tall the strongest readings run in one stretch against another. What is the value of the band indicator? -1.19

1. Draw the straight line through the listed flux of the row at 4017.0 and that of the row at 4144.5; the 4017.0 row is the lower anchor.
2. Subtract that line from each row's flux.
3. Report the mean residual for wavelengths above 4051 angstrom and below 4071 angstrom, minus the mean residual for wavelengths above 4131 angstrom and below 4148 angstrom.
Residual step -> -1.4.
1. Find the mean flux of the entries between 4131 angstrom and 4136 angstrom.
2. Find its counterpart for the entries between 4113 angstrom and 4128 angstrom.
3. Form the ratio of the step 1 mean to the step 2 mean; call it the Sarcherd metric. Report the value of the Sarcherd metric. 1.11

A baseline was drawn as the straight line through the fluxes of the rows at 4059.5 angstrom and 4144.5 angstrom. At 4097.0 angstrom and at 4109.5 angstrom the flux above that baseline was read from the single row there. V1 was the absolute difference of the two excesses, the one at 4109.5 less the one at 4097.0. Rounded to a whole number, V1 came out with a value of 1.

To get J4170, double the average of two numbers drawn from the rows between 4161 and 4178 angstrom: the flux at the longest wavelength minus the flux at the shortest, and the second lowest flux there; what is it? 6.2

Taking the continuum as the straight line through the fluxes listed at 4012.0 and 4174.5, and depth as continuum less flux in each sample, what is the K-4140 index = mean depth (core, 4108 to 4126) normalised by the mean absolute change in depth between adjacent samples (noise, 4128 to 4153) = 1.9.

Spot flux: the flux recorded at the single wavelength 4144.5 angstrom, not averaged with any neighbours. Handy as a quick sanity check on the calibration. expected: 8.141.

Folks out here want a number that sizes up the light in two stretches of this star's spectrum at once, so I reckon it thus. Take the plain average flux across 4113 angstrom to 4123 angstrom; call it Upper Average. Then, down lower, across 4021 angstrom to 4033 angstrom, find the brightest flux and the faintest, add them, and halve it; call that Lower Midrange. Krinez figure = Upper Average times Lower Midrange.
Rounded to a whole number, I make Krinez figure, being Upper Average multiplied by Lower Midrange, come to 88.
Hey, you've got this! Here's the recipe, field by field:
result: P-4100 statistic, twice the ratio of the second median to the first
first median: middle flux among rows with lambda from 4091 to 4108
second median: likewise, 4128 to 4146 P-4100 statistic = 2.5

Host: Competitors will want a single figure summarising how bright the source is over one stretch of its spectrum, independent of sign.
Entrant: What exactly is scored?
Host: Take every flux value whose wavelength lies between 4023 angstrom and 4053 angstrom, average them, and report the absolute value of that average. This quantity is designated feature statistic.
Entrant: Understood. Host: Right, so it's 10.0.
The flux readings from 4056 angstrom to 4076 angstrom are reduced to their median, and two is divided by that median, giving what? 0.201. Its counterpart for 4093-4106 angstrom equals 0.258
